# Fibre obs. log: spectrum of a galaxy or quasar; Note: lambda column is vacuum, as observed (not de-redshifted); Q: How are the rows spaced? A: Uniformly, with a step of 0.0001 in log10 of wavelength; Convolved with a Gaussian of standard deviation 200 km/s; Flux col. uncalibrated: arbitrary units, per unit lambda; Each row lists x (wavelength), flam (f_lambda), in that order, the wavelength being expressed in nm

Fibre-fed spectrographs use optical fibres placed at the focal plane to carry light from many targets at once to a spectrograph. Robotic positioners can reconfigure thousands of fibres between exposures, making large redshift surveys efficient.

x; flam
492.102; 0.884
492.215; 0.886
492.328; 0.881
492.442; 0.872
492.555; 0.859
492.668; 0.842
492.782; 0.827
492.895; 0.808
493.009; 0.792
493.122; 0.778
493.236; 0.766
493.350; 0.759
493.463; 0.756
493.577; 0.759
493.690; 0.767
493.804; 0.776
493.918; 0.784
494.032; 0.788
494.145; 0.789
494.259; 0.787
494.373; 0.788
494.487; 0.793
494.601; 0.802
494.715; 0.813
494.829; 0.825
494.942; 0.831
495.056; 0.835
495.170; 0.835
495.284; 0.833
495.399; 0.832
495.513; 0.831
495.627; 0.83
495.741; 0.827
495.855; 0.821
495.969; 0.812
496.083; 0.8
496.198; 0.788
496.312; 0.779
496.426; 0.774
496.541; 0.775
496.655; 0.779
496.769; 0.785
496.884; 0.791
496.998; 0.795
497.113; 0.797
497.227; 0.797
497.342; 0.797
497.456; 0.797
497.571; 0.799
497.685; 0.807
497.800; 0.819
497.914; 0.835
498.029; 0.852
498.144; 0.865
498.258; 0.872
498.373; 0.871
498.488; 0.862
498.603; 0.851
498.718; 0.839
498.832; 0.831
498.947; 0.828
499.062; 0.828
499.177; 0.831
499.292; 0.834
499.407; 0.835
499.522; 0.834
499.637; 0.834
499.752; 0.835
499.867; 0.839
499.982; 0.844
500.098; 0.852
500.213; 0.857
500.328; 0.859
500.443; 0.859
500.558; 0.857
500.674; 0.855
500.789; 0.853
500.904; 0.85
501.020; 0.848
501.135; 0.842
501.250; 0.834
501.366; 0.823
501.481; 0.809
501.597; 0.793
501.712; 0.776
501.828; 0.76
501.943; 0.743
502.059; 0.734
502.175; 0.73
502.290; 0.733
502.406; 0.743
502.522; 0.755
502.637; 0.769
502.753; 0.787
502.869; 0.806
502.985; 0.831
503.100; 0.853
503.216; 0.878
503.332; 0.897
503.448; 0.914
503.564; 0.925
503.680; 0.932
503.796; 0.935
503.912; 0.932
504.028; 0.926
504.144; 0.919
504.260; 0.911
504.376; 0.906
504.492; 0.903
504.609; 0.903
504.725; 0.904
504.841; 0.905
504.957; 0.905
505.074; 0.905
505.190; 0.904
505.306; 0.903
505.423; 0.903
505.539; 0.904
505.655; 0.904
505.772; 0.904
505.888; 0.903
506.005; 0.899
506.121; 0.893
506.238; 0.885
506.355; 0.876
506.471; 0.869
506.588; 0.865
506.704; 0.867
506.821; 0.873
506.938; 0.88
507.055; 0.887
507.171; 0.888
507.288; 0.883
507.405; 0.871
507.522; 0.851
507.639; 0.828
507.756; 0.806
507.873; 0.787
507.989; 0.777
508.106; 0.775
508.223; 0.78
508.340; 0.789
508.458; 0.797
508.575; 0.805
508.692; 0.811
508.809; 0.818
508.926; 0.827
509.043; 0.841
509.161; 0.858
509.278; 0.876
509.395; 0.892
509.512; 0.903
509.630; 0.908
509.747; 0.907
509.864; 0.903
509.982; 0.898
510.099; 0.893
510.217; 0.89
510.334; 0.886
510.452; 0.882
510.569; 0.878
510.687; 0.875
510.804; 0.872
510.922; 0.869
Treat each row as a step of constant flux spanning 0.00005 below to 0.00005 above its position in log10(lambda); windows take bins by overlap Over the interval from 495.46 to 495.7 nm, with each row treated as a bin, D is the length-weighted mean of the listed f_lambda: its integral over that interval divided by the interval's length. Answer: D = 0.83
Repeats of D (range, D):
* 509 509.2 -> 0.85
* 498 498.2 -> 0.86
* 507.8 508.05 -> 0.79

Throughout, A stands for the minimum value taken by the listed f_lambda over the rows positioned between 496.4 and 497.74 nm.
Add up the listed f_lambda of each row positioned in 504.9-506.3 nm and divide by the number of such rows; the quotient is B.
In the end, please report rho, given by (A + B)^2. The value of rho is 2.81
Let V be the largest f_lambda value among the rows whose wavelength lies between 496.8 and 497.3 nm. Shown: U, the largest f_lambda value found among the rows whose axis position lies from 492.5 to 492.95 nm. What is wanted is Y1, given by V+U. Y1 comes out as 1.66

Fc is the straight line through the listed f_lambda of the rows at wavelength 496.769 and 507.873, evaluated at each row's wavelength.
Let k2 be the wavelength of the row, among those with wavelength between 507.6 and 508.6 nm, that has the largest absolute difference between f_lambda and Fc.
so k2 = 507.639 nm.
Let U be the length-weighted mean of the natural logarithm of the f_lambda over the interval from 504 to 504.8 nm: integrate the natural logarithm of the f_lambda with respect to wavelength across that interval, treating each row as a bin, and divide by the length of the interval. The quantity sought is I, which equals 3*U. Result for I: -0.28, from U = -0.09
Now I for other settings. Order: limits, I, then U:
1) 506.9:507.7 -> -0.42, -0.14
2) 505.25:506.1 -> -0.31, -0.10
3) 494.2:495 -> -0.65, -0.22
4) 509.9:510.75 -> -0.36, -0.12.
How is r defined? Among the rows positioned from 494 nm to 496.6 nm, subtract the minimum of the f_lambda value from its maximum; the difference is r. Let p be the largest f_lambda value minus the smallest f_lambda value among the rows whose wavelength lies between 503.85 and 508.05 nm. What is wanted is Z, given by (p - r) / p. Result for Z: 0.61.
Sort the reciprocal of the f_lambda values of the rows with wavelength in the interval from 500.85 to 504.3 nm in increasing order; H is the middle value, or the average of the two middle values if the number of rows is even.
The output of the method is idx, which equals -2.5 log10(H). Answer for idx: -0.20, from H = 1.20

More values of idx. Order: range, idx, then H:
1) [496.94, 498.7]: -0.22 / 1.22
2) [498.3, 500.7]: -0.19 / 1.19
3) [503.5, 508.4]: -0.11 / 1.11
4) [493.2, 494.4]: -0.28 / 1.29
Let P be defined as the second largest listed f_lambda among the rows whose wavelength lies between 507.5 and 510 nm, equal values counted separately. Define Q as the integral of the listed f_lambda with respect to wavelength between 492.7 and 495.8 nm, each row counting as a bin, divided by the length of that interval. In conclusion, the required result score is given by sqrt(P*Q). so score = 0.85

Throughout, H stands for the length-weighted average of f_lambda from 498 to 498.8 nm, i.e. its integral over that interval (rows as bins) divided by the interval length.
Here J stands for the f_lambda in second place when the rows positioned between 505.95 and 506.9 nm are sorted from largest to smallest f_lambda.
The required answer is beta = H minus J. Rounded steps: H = 0.859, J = 0.893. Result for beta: -0.03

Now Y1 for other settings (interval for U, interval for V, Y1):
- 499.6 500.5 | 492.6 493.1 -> 1.70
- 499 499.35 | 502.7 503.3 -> 1.71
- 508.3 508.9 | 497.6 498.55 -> 1.69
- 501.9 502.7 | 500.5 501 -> 1.63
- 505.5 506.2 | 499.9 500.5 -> 1.76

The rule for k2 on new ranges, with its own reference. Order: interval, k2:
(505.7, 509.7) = 509.630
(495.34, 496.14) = 495.399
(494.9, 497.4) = 495.056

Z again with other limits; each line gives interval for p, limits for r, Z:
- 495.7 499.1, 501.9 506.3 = -1.09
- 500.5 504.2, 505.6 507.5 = 0.81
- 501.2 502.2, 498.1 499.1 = 0.58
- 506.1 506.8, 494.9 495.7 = 0.82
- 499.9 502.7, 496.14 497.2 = 0.82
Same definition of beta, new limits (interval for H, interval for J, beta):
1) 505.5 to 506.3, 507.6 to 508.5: 0.09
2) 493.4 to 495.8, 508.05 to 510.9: -0.10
